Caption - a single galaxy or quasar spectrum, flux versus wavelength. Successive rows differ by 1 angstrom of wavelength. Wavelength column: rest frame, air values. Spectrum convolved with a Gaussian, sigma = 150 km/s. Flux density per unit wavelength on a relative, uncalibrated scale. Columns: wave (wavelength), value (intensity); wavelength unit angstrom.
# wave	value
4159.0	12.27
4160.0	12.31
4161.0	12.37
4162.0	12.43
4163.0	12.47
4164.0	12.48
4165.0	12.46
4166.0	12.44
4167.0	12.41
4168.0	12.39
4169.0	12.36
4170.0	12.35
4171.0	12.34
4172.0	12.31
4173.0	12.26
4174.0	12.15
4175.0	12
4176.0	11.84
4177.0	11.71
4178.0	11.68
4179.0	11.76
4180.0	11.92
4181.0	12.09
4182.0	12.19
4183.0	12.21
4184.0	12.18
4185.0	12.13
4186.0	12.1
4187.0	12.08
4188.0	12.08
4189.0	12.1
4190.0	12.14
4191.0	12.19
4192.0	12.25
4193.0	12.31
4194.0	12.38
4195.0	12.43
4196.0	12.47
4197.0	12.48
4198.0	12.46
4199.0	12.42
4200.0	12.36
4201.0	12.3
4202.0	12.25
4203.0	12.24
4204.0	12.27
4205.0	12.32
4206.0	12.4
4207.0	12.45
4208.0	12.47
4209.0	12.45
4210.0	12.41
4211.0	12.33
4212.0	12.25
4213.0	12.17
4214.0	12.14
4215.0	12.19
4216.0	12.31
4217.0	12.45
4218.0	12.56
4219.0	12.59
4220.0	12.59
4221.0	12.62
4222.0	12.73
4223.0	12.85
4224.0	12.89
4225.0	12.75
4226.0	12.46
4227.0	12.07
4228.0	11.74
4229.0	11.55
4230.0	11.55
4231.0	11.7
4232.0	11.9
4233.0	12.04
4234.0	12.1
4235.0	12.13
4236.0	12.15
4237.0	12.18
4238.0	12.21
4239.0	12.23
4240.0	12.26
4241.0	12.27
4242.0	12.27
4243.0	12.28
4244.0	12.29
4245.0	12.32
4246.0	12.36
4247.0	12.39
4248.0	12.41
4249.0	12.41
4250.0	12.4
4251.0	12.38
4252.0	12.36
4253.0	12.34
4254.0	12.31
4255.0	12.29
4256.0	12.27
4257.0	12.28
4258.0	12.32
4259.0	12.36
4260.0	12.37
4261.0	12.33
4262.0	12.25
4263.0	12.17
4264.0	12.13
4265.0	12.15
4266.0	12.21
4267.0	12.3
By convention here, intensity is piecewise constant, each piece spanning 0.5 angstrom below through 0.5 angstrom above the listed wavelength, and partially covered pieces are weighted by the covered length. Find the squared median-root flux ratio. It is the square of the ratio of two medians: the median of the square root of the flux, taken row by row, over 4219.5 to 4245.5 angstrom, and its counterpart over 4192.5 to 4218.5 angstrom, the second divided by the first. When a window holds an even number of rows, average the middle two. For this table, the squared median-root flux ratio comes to 1.010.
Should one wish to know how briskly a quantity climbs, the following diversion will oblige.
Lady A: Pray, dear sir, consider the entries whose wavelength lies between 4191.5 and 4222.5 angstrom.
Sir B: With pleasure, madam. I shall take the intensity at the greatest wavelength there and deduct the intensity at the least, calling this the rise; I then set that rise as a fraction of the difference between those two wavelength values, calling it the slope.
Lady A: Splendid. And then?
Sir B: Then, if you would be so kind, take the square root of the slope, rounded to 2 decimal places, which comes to 0.13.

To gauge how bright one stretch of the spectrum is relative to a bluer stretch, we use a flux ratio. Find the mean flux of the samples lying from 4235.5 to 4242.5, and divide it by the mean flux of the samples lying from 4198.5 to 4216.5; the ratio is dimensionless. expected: 0.99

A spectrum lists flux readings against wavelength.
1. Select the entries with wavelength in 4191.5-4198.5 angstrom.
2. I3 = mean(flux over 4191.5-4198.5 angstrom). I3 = 12.4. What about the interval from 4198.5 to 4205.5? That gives 12.3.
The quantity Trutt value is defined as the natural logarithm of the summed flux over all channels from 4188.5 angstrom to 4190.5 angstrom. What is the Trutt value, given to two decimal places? 3.19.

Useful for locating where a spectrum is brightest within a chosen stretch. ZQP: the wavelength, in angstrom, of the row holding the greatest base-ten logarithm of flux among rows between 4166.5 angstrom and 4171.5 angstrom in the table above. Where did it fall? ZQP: 4167.0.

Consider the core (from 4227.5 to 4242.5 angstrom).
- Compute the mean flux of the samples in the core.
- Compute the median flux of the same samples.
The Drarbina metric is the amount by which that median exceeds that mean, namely 0.11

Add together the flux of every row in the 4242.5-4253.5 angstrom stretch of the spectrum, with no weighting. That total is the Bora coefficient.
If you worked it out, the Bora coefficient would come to 136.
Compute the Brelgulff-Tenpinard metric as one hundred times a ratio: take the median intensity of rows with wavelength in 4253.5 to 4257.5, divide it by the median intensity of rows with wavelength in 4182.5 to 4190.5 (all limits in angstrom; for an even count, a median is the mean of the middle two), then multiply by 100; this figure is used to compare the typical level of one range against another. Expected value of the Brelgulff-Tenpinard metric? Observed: 101.4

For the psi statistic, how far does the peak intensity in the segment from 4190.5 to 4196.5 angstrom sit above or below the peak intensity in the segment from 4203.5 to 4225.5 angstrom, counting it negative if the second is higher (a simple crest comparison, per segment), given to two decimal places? -0.42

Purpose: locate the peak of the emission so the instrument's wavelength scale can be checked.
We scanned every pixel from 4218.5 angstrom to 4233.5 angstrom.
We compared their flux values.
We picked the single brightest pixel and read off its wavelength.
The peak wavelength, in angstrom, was 4224.0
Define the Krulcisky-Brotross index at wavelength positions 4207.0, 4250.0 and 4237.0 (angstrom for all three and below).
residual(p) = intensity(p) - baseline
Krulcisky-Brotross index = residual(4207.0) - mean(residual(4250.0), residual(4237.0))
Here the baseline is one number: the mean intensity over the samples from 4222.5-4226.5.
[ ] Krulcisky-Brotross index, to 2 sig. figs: 0.16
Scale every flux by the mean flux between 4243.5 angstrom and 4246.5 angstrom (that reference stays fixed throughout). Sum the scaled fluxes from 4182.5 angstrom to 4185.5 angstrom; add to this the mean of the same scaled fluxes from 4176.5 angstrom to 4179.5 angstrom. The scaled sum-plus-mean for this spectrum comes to 3.91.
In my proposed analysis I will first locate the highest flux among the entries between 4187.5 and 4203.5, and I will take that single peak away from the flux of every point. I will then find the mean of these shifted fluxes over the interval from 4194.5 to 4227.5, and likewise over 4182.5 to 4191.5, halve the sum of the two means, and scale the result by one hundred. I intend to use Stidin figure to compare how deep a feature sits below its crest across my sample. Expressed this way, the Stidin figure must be -19.9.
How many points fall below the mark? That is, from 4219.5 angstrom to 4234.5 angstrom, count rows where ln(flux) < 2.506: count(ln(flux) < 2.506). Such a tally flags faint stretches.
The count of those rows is 8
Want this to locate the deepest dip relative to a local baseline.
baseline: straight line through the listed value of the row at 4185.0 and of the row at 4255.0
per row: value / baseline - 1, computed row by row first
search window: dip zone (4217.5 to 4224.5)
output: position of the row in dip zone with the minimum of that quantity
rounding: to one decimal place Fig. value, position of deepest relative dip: 4218.0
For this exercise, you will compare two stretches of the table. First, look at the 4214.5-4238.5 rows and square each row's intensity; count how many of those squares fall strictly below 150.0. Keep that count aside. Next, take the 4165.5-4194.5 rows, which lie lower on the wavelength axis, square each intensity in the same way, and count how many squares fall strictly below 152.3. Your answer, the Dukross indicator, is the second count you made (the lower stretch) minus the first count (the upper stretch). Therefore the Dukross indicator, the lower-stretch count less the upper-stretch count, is 10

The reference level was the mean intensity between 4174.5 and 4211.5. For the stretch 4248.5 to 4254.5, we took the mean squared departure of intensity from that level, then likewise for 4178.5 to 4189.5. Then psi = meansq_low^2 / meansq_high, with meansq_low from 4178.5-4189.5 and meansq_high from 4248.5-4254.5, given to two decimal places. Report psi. 0.05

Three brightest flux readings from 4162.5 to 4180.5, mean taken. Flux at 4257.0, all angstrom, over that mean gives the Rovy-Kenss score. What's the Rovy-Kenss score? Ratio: 0.98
